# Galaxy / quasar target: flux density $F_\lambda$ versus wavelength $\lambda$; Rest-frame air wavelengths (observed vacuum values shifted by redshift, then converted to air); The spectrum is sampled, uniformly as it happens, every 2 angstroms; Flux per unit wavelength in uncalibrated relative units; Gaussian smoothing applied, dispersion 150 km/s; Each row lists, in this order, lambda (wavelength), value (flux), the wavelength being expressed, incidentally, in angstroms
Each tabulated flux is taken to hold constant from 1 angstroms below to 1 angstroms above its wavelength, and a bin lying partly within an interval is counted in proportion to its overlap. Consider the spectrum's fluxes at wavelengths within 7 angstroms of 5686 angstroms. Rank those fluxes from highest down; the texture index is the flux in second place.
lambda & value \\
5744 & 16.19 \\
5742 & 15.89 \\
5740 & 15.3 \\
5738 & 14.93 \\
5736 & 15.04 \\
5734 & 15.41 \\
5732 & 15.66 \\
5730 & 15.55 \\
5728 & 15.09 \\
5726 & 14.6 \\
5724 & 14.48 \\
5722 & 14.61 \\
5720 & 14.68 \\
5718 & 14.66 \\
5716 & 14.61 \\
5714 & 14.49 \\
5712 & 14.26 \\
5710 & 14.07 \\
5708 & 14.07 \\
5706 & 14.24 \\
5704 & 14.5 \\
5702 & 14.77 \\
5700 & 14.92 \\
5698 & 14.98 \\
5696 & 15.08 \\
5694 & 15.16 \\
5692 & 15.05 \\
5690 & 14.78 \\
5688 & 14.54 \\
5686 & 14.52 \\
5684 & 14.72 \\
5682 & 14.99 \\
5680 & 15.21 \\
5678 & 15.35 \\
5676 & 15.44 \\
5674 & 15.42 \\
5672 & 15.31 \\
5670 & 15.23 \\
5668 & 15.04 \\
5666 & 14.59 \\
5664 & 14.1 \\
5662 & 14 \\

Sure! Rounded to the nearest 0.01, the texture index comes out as 15.05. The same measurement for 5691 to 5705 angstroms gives 15.08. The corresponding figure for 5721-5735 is 15.55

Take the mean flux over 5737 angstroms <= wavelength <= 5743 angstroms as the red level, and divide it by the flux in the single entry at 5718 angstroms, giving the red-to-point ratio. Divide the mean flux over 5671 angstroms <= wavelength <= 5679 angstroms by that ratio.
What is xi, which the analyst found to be 14.7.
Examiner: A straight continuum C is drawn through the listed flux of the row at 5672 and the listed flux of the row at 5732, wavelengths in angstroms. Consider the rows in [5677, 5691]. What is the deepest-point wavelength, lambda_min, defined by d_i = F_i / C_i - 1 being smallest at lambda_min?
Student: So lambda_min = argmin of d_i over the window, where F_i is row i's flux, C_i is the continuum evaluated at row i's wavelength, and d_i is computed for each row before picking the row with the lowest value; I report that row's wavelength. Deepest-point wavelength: 5686 angstroms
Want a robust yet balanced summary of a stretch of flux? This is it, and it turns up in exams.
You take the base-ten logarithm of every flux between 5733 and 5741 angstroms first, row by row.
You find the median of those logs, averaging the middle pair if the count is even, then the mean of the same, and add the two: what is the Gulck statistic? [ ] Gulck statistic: 2.36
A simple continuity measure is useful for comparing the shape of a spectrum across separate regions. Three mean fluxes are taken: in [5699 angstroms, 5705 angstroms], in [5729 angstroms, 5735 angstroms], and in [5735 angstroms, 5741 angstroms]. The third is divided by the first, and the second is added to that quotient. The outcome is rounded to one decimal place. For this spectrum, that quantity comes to 16.6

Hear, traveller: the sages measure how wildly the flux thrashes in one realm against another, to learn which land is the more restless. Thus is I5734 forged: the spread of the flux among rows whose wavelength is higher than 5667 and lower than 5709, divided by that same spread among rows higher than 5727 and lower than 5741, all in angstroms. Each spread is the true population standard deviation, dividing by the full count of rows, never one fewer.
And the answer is 1.5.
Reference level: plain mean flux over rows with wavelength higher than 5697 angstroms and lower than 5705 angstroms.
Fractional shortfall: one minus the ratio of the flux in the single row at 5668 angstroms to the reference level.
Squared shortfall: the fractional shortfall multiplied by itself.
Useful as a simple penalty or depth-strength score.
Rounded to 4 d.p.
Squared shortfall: 0.0003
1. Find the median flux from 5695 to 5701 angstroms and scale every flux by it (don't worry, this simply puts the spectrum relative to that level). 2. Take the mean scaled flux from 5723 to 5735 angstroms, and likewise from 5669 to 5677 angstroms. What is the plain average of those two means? 1.02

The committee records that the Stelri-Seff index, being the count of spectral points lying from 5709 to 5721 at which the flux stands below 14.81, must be 6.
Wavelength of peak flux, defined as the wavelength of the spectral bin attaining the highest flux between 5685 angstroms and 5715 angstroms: 5694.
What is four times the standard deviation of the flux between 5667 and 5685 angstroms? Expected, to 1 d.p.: 0.9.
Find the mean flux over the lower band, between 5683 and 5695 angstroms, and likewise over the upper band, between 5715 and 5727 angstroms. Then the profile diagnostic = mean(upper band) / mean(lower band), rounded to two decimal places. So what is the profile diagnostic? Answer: 0.99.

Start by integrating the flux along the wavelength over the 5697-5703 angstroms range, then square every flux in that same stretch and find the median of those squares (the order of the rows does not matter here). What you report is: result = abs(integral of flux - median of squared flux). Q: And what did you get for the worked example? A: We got 133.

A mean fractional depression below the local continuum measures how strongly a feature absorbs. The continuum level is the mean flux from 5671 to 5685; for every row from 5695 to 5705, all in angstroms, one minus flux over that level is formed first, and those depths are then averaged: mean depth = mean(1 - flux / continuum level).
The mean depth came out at 0.023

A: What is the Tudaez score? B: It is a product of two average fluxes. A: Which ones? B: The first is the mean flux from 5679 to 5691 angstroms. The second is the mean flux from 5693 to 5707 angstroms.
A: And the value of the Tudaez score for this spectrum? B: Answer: 219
